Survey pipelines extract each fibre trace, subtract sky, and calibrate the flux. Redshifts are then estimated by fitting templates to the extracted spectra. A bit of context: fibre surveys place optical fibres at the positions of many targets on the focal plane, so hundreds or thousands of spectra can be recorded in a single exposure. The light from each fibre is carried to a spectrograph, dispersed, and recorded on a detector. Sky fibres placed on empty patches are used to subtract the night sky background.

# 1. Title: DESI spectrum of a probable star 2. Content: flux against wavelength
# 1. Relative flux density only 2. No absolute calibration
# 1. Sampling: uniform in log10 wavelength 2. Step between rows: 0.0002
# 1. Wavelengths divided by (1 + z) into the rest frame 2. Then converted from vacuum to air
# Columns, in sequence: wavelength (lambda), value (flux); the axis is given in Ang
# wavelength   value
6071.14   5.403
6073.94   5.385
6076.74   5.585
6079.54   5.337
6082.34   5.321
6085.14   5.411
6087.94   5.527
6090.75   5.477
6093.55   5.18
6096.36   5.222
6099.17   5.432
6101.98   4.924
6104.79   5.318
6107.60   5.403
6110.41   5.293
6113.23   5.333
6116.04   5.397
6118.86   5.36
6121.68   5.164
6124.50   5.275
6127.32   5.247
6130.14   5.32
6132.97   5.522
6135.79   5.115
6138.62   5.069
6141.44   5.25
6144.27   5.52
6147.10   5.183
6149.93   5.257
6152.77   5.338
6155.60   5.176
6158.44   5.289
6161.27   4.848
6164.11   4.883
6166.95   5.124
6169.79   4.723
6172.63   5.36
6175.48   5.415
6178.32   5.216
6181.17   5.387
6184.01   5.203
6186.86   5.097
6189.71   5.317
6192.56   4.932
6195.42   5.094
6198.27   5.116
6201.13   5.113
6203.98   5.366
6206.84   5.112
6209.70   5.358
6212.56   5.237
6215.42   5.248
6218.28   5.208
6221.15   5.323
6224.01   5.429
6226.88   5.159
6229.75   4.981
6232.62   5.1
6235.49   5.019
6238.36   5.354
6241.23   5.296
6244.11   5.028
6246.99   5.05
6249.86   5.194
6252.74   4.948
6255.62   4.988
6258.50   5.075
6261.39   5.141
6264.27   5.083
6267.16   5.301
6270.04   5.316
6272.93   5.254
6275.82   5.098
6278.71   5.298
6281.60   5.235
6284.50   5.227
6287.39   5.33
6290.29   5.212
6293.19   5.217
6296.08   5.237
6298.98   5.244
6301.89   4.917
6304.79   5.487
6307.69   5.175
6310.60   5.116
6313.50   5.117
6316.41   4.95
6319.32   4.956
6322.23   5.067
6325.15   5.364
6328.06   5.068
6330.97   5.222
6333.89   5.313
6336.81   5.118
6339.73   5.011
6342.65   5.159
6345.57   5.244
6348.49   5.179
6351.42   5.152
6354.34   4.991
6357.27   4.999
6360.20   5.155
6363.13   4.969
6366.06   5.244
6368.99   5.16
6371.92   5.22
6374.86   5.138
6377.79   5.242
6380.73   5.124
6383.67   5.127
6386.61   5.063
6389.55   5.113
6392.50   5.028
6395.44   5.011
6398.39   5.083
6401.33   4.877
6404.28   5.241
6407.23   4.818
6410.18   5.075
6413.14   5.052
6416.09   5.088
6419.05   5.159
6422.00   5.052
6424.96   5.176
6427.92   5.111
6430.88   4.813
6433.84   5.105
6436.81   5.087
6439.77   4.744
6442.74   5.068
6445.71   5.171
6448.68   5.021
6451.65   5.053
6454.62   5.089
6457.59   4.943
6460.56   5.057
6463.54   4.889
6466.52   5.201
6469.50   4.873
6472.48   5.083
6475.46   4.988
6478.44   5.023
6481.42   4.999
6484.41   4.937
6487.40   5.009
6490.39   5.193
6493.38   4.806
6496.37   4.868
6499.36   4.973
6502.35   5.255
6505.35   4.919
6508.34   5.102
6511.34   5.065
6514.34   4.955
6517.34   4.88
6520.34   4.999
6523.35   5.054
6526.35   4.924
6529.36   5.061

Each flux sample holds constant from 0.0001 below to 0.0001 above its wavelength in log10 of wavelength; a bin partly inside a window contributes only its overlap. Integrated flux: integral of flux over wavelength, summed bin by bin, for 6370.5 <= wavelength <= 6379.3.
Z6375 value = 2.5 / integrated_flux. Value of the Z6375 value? 0.0546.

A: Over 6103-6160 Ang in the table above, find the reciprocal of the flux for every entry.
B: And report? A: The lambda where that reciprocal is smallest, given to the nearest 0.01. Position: 6132.97 Ang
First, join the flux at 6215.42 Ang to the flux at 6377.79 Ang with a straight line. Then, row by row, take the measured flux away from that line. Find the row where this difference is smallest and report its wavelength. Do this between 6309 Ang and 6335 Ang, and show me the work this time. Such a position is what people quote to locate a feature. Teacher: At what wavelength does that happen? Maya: 6325.15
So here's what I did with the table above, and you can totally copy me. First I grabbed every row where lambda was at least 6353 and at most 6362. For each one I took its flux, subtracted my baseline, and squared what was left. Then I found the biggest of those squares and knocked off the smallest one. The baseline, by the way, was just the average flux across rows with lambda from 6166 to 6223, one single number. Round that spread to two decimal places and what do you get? 0.04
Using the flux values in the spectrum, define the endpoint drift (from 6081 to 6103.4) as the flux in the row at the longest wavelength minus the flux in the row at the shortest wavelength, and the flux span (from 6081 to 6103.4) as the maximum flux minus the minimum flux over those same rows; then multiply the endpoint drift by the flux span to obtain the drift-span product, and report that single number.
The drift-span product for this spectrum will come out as -0.24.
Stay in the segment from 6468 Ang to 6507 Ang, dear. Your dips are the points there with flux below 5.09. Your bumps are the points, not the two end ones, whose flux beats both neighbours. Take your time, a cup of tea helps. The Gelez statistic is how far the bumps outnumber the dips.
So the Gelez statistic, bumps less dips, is -7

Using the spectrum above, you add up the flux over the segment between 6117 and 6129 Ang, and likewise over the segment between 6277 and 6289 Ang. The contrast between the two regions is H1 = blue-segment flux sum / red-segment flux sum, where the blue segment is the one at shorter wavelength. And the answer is 1.00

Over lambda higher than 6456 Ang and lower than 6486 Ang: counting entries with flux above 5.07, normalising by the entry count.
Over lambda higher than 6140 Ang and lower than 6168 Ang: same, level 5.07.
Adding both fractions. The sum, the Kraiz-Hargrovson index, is 1.0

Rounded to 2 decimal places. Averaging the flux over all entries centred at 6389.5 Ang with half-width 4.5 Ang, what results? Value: 5.07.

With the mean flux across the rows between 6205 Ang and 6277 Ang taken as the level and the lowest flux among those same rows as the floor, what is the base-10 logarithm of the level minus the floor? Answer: -0.65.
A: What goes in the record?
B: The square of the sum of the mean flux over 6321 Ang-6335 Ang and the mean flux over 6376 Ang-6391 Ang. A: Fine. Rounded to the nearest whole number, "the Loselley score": 107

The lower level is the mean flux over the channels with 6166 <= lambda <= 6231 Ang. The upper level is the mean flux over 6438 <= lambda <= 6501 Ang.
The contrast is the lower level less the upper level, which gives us 0.20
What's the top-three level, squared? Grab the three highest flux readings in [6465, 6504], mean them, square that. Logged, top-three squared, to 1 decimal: 27.2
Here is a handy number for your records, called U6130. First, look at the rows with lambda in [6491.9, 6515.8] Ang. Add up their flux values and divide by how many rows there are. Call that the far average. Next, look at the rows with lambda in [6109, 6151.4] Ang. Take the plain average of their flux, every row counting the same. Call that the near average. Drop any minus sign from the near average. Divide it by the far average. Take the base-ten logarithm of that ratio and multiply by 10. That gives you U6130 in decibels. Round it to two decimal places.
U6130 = 0.25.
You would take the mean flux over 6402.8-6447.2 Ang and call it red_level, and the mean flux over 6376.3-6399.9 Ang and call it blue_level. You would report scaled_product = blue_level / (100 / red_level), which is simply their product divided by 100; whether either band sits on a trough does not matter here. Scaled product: 0.258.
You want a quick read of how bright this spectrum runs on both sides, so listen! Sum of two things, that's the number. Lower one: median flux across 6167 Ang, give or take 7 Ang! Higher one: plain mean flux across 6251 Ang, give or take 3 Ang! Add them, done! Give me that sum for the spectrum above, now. 10.0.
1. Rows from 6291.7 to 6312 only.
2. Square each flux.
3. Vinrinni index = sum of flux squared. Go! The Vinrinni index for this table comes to 189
